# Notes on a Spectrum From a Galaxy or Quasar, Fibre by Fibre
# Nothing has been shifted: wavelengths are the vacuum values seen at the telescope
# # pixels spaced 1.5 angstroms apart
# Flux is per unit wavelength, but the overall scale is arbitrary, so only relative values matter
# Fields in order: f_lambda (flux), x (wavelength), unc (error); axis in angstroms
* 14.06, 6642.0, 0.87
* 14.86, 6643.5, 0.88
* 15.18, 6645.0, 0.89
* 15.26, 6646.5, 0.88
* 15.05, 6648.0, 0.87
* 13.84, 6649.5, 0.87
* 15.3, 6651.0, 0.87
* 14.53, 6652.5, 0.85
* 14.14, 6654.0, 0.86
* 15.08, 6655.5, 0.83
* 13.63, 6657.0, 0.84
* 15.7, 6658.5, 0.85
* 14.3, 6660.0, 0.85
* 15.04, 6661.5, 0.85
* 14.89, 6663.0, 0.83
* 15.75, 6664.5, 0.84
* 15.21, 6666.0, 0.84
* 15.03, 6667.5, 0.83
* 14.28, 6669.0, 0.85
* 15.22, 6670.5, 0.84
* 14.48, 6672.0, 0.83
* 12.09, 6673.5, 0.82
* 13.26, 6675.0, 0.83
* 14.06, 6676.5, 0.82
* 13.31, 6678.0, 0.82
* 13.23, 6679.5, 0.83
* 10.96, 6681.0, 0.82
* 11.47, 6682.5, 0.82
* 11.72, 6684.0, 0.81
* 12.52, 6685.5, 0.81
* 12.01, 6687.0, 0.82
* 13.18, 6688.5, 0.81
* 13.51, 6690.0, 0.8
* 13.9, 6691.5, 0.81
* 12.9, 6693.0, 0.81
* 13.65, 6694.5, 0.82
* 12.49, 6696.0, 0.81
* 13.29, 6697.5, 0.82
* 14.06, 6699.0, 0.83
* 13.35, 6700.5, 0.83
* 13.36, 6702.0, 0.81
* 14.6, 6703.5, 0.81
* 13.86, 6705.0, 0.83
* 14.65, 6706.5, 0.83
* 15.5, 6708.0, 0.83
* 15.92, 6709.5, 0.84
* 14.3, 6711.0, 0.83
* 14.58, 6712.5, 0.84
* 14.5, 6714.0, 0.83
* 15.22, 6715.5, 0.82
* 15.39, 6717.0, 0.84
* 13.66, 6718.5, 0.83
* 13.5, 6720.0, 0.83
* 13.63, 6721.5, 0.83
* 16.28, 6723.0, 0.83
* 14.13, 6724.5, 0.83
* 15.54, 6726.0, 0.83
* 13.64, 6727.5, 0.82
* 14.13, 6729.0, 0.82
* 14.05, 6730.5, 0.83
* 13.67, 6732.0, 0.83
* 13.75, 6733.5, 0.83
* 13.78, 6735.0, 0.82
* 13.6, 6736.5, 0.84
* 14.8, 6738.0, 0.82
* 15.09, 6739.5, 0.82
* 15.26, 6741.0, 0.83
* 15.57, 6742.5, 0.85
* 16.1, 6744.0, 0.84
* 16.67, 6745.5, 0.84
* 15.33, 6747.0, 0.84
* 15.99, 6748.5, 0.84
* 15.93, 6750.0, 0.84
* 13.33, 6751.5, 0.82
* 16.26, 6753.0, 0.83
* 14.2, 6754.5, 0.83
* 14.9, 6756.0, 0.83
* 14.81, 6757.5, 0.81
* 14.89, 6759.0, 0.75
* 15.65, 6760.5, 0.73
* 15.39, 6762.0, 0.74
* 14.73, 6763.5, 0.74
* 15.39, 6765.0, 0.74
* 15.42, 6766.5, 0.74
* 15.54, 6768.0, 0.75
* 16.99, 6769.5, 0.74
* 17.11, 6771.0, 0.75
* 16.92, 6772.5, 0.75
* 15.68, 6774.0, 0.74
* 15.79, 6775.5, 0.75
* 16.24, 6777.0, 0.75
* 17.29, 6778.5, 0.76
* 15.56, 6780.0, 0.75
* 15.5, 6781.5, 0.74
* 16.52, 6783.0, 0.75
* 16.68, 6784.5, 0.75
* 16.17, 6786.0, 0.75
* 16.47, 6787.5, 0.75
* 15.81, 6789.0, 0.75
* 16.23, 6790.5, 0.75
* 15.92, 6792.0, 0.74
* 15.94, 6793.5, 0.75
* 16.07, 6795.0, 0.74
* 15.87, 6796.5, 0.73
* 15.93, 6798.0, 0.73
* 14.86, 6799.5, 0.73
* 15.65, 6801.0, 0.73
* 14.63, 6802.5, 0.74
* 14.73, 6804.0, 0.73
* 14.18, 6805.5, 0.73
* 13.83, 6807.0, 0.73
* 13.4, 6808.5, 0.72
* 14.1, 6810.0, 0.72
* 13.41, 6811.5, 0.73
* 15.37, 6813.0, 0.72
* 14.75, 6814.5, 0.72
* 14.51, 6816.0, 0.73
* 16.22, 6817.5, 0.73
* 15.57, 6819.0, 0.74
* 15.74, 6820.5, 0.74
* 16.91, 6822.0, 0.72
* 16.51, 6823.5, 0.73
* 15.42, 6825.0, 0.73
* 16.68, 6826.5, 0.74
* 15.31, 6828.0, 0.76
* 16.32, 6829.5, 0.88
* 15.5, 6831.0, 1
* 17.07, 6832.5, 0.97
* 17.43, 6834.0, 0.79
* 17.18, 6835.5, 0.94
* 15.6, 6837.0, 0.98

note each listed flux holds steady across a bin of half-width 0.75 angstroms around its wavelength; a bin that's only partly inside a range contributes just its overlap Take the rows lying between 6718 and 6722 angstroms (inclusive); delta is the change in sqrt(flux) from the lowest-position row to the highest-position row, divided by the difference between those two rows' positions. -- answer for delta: 0.00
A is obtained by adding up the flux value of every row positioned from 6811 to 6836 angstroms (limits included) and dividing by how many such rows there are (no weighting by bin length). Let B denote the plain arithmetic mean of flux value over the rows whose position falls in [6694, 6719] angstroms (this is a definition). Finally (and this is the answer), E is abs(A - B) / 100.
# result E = 0.016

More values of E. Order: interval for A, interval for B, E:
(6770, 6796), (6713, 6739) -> 0.019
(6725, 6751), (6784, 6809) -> 0.006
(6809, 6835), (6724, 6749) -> 0.009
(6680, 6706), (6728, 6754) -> 0.019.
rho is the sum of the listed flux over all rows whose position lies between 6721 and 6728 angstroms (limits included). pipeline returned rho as 73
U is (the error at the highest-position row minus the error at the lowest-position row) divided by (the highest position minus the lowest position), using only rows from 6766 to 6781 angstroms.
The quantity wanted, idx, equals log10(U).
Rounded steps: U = 0.0007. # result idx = -3.130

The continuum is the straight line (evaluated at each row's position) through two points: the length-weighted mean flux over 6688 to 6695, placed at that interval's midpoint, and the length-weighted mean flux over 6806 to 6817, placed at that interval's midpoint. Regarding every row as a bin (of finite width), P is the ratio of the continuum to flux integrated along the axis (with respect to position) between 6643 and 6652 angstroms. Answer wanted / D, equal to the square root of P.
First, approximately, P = 8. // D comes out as 2.8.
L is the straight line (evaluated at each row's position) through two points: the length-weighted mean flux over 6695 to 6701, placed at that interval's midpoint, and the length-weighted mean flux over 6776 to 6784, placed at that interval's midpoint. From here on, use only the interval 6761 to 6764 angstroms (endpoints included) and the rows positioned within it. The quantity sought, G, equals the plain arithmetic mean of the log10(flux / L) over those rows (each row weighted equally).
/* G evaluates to -0.02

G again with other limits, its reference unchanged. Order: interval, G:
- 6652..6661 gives 0.09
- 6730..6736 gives -0.02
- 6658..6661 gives 0.10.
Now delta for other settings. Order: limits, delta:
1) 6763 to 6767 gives 0.03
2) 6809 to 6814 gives 0.06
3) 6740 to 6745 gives 0.04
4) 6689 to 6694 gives -0.03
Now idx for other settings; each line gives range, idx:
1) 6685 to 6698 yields -3.079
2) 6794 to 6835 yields -2.892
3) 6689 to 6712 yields -2.845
